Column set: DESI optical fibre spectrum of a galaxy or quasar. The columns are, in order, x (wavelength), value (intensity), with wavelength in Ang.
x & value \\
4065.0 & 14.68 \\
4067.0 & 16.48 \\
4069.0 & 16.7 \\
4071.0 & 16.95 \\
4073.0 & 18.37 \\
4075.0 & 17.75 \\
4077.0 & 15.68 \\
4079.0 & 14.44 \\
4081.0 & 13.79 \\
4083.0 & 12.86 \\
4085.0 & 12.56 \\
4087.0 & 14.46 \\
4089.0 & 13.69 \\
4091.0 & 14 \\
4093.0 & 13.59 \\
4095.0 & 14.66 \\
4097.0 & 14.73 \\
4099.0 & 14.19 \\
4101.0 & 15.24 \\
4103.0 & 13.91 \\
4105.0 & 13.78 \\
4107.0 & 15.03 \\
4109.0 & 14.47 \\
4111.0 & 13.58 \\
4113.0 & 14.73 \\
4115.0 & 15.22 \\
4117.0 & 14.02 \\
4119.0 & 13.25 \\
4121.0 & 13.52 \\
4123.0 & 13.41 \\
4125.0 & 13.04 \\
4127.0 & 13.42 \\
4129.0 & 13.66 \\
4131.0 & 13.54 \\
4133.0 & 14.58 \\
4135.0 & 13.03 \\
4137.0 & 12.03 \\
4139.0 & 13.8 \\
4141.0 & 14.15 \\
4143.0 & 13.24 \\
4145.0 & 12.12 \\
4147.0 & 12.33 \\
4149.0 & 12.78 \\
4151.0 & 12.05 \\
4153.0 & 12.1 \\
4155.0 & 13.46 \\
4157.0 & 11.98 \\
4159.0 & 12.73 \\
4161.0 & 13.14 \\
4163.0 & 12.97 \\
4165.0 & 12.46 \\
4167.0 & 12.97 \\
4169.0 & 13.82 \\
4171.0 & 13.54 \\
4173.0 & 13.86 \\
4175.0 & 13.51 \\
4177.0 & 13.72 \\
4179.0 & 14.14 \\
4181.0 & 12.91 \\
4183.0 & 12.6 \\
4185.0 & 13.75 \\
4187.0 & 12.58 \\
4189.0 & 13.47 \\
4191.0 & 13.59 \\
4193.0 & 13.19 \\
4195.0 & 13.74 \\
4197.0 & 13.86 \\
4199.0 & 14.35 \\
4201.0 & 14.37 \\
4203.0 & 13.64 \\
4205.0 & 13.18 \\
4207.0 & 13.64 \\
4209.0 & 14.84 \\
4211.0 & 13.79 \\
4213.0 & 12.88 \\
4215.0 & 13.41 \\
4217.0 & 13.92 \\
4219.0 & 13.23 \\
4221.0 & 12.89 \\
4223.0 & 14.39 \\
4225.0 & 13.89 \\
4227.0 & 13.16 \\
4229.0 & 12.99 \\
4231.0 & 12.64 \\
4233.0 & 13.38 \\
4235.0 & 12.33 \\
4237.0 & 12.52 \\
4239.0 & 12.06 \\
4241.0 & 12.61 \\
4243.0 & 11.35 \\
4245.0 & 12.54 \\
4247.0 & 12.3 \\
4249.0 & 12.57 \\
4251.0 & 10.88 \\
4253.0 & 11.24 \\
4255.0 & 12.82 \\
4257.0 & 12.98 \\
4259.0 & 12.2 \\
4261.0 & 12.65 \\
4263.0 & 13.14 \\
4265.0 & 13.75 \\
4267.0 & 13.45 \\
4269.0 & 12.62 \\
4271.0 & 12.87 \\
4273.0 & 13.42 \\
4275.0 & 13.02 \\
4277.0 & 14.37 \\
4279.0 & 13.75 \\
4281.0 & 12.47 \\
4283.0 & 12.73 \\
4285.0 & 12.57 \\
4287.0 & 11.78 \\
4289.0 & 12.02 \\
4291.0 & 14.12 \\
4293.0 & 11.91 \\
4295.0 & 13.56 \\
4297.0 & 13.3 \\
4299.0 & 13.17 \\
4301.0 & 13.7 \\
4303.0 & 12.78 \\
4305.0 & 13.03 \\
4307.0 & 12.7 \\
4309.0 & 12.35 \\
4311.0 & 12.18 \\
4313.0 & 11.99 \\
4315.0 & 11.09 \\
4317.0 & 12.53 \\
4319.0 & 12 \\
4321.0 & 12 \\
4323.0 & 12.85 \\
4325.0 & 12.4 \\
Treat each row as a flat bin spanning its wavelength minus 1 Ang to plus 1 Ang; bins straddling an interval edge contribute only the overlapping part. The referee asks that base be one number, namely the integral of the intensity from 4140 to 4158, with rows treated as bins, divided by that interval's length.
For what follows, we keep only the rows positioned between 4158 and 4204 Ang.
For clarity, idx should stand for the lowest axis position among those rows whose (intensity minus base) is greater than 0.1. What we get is 4161.0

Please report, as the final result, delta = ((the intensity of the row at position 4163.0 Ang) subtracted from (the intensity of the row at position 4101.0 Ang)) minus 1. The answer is 1.3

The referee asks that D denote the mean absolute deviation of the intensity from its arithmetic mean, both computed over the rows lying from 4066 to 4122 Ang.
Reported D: 1.08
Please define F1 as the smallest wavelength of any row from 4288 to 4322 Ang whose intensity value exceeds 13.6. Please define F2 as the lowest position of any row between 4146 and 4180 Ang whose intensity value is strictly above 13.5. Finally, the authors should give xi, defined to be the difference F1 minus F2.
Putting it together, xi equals 122 Ang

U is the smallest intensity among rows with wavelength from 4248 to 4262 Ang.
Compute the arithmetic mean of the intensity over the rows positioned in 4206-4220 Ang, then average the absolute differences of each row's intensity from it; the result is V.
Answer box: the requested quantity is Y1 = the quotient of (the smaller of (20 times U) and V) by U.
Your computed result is 0.040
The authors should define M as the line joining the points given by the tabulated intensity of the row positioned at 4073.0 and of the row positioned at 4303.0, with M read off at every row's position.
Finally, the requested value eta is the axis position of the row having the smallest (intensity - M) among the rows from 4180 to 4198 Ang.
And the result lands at 4183.0 Ang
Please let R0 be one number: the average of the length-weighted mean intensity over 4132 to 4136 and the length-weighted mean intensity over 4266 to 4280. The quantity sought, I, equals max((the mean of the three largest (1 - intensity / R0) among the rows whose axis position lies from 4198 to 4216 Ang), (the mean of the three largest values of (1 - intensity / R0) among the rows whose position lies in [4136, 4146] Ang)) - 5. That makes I -4.92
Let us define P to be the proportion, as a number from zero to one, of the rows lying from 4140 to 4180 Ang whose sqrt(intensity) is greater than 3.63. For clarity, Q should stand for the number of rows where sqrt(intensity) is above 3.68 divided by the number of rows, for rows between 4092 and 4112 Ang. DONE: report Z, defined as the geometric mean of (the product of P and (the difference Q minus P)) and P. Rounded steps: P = 0.45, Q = 1.00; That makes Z 0.33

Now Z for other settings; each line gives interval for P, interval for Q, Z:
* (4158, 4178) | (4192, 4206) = 0.23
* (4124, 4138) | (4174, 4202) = 0.00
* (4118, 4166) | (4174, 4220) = 0.15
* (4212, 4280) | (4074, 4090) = 0.21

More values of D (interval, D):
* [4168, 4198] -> 0.36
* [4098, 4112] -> 0.51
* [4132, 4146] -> 0.77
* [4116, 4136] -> 0.32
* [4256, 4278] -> 0.45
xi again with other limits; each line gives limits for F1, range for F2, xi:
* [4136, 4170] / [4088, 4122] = 50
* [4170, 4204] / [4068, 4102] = 104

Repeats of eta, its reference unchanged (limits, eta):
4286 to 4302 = 4287.0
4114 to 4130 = 4125.0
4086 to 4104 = 4093.0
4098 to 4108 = 4105.0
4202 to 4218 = 4213.0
